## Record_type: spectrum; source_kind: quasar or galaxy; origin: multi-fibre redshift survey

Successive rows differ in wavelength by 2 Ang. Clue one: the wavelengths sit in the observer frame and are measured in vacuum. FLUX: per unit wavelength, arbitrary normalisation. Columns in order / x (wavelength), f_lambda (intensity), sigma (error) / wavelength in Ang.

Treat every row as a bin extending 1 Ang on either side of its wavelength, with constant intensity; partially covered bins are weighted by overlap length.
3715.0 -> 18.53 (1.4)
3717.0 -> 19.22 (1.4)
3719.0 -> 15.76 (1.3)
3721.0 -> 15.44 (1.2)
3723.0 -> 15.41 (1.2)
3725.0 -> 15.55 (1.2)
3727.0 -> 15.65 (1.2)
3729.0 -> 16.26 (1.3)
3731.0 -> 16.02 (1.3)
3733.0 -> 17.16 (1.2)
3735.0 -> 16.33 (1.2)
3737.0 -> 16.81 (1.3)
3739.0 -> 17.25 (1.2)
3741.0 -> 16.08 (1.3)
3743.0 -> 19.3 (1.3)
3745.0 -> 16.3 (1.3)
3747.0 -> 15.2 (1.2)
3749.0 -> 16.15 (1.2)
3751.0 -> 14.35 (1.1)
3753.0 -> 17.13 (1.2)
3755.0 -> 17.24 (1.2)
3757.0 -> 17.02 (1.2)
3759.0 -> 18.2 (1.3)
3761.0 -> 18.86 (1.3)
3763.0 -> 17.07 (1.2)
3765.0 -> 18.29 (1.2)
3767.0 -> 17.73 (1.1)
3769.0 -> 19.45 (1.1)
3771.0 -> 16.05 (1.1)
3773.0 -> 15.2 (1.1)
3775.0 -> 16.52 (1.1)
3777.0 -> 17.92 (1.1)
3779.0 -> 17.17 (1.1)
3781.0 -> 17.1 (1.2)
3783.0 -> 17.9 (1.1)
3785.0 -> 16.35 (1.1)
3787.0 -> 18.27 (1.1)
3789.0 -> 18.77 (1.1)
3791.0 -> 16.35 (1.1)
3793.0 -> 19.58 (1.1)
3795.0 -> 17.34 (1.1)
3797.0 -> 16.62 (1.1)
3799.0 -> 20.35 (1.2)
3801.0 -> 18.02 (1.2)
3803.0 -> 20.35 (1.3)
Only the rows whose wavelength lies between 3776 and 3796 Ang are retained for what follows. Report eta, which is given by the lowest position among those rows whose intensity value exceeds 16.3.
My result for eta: 3777.0 Ang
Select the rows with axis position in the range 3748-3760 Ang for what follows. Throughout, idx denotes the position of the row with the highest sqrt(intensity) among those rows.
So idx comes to 3759.0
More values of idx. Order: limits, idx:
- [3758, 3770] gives 3769.0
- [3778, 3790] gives 3789.0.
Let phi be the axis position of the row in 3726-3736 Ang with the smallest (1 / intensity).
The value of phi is 3733.0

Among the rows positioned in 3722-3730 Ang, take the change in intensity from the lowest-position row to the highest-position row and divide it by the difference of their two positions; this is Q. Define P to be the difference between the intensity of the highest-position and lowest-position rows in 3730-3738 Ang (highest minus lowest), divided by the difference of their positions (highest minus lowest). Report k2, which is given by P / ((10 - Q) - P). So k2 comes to 0.014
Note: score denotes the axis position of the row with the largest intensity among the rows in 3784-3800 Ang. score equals 3799.0 Ang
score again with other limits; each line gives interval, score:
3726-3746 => 3743.0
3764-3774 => 3769.0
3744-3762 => 3761.0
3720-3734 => 3733.0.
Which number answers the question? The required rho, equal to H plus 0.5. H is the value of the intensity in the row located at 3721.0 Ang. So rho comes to 15.9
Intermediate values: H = 15.44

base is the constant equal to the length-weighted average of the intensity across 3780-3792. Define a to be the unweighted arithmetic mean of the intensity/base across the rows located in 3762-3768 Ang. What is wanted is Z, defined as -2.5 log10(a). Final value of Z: -0.01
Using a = 1.01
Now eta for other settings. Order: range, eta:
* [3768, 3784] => 3769.0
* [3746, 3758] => 3753.0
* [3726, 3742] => 3733.0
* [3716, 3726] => 3717.0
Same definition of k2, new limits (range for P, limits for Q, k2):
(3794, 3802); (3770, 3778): 0.012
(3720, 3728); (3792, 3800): 0.004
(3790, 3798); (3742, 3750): 0.004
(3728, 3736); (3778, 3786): 0.001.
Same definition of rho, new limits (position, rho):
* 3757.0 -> 17.5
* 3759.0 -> 18.7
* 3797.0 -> 17.1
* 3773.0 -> 15.7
